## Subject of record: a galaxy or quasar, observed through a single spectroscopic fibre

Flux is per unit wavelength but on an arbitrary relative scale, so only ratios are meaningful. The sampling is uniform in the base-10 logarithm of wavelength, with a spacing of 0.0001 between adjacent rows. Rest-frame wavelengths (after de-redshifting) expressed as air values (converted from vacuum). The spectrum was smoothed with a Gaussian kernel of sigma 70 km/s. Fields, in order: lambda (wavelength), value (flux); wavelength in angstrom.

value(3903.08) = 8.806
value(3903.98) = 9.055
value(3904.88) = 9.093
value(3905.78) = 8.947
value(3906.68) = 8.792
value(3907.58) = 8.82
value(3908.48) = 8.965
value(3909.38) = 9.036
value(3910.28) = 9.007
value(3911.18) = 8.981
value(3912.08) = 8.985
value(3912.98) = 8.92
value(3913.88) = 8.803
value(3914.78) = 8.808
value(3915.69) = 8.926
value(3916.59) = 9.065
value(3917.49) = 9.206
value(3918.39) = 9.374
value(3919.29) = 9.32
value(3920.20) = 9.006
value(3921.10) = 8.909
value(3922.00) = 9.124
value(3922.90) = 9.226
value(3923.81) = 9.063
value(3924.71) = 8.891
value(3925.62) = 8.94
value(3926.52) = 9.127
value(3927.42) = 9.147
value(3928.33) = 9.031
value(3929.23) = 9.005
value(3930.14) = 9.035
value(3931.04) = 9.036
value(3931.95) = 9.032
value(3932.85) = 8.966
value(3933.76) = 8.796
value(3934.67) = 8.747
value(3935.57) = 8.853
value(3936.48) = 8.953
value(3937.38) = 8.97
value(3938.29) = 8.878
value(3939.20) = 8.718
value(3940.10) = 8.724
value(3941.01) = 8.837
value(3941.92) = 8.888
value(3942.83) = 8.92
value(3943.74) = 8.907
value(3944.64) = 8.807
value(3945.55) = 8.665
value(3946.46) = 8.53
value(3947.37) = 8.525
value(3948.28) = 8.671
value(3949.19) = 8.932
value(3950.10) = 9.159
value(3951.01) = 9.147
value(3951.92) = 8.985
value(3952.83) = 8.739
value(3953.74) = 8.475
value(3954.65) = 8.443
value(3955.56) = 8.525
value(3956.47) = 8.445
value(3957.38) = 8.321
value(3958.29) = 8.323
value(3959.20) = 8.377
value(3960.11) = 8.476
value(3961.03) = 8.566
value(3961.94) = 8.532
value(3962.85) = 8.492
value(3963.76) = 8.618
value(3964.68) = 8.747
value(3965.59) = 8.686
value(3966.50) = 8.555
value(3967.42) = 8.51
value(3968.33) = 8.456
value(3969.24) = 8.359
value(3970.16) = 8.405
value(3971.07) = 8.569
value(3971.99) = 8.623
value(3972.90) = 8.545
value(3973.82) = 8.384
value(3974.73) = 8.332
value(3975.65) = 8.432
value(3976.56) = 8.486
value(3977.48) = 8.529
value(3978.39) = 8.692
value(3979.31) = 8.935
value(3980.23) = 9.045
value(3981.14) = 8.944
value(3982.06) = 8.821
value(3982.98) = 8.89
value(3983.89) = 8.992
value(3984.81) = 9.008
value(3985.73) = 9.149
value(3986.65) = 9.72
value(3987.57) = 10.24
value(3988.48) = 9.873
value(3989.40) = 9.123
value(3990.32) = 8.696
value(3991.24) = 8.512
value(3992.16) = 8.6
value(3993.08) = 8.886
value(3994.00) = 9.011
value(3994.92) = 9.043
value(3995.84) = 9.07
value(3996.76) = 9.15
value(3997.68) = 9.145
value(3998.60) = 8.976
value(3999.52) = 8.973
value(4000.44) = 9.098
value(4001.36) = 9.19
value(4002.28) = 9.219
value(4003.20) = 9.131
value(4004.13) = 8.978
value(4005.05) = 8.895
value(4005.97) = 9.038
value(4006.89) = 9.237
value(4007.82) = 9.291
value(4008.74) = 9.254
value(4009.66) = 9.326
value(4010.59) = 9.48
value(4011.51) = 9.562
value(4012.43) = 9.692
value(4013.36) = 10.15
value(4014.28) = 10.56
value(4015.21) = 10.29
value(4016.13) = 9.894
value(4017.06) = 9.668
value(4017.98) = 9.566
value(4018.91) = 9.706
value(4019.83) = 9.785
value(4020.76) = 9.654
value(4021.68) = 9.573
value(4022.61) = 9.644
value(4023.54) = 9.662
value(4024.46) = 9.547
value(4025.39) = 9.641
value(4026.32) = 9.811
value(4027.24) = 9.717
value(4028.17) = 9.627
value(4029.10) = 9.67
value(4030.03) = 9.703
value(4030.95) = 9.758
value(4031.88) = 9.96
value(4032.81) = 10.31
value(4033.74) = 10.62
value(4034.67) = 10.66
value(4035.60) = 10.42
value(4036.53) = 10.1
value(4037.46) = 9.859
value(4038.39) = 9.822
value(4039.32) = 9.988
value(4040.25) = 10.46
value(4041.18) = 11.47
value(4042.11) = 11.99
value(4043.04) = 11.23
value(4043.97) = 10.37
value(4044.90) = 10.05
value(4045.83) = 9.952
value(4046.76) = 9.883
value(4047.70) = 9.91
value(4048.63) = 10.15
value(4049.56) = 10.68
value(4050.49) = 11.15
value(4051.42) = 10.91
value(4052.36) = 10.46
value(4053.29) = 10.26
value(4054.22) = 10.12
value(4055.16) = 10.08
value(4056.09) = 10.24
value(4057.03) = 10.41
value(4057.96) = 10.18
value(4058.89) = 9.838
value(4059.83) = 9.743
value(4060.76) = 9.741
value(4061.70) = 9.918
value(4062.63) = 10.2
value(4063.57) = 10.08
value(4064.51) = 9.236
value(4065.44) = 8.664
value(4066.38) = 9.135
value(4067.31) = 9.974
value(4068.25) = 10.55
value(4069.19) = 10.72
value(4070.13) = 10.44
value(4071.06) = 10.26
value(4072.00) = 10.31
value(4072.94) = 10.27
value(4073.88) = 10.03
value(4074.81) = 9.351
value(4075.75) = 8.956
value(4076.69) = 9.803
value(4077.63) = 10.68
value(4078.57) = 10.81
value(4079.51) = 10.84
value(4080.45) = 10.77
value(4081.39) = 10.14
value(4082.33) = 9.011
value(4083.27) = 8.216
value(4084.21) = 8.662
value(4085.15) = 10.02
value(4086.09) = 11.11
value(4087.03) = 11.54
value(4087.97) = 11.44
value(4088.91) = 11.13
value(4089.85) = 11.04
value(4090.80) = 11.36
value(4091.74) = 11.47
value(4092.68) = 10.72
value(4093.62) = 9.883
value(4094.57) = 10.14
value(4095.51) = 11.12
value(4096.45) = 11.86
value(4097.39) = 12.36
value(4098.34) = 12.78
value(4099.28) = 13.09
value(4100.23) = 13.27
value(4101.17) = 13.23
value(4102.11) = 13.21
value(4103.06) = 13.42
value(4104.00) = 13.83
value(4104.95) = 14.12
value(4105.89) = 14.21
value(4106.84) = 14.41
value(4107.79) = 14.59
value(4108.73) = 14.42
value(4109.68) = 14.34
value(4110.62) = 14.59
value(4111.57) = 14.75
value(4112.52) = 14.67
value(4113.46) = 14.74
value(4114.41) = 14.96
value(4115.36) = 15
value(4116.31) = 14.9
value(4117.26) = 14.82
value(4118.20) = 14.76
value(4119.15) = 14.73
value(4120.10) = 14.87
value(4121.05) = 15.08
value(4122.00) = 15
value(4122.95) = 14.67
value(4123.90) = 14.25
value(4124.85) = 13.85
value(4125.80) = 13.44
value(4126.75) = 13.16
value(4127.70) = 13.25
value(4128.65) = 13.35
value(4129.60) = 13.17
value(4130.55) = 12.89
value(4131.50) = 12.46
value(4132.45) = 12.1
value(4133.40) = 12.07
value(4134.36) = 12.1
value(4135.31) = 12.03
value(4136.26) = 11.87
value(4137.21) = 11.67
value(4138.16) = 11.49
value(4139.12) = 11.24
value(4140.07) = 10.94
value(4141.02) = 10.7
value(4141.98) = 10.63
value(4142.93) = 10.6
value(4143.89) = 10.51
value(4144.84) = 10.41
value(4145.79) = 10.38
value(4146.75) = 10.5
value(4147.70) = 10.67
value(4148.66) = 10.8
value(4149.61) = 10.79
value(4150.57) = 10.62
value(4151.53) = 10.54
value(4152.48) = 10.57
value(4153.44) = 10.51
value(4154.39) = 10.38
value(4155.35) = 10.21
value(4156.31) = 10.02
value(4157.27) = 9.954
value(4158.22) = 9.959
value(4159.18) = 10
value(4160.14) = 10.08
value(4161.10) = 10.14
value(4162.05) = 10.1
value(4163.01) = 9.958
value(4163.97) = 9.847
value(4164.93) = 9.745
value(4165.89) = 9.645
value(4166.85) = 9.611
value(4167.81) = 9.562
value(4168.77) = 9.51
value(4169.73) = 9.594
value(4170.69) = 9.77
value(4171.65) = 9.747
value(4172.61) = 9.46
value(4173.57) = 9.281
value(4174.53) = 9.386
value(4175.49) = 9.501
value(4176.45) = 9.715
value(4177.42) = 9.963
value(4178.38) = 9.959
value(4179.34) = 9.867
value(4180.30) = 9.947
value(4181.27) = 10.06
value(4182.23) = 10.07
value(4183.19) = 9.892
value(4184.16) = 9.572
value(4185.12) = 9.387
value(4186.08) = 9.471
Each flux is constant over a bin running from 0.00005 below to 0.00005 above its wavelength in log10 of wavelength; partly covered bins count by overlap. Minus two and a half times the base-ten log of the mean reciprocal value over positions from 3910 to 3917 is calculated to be 2.38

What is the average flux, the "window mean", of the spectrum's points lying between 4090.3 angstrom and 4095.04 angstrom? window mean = 10.7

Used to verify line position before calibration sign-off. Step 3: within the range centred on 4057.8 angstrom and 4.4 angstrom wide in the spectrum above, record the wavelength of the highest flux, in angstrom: 4057.03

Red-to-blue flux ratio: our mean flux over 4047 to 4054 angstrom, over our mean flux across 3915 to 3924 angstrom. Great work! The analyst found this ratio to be 1.15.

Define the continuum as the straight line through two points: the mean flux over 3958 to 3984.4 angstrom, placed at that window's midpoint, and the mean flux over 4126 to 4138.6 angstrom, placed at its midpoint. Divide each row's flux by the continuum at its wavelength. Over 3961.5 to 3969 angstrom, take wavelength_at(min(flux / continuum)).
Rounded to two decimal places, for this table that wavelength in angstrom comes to 3968.33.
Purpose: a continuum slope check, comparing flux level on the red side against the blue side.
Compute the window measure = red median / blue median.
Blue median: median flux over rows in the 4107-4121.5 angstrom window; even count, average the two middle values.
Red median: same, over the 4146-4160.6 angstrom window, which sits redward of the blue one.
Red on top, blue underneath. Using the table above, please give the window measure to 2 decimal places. 0.71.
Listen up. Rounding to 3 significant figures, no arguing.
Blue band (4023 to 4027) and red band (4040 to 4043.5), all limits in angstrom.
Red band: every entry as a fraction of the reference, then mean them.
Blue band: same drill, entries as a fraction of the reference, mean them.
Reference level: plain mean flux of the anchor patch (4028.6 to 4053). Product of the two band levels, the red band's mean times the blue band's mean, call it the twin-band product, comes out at 1.02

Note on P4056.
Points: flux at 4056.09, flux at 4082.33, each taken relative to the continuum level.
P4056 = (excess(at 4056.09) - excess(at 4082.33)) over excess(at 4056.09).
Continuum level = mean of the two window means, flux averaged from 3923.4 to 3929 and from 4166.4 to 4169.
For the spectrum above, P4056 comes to 1.3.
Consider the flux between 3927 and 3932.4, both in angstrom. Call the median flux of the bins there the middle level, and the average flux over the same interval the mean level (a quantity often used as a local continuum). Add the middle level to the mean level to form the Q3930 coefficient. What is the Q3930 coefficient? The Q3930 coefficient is 18.1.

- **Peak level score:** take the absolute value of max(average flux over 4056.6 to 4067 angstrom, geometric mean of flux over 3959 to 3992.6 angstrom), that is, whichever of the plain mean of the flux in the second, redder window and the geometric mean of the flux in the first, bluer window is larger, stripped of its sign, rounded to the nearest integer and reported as 10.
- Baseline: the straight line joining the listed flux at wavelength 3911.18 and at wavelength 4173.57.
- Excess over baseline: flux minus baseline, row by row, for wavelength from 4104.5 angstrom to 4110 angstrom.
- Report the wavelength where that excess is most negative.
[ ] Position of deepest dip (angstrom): 4104.95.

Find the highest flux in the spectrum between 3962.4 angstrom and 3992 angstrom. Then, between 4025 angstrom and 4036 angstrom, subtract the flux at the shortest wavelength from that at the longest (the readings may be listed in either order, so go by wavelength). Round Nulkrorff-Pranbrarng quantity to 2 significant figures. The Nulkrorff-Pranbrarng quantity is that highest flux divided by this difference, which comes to 13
